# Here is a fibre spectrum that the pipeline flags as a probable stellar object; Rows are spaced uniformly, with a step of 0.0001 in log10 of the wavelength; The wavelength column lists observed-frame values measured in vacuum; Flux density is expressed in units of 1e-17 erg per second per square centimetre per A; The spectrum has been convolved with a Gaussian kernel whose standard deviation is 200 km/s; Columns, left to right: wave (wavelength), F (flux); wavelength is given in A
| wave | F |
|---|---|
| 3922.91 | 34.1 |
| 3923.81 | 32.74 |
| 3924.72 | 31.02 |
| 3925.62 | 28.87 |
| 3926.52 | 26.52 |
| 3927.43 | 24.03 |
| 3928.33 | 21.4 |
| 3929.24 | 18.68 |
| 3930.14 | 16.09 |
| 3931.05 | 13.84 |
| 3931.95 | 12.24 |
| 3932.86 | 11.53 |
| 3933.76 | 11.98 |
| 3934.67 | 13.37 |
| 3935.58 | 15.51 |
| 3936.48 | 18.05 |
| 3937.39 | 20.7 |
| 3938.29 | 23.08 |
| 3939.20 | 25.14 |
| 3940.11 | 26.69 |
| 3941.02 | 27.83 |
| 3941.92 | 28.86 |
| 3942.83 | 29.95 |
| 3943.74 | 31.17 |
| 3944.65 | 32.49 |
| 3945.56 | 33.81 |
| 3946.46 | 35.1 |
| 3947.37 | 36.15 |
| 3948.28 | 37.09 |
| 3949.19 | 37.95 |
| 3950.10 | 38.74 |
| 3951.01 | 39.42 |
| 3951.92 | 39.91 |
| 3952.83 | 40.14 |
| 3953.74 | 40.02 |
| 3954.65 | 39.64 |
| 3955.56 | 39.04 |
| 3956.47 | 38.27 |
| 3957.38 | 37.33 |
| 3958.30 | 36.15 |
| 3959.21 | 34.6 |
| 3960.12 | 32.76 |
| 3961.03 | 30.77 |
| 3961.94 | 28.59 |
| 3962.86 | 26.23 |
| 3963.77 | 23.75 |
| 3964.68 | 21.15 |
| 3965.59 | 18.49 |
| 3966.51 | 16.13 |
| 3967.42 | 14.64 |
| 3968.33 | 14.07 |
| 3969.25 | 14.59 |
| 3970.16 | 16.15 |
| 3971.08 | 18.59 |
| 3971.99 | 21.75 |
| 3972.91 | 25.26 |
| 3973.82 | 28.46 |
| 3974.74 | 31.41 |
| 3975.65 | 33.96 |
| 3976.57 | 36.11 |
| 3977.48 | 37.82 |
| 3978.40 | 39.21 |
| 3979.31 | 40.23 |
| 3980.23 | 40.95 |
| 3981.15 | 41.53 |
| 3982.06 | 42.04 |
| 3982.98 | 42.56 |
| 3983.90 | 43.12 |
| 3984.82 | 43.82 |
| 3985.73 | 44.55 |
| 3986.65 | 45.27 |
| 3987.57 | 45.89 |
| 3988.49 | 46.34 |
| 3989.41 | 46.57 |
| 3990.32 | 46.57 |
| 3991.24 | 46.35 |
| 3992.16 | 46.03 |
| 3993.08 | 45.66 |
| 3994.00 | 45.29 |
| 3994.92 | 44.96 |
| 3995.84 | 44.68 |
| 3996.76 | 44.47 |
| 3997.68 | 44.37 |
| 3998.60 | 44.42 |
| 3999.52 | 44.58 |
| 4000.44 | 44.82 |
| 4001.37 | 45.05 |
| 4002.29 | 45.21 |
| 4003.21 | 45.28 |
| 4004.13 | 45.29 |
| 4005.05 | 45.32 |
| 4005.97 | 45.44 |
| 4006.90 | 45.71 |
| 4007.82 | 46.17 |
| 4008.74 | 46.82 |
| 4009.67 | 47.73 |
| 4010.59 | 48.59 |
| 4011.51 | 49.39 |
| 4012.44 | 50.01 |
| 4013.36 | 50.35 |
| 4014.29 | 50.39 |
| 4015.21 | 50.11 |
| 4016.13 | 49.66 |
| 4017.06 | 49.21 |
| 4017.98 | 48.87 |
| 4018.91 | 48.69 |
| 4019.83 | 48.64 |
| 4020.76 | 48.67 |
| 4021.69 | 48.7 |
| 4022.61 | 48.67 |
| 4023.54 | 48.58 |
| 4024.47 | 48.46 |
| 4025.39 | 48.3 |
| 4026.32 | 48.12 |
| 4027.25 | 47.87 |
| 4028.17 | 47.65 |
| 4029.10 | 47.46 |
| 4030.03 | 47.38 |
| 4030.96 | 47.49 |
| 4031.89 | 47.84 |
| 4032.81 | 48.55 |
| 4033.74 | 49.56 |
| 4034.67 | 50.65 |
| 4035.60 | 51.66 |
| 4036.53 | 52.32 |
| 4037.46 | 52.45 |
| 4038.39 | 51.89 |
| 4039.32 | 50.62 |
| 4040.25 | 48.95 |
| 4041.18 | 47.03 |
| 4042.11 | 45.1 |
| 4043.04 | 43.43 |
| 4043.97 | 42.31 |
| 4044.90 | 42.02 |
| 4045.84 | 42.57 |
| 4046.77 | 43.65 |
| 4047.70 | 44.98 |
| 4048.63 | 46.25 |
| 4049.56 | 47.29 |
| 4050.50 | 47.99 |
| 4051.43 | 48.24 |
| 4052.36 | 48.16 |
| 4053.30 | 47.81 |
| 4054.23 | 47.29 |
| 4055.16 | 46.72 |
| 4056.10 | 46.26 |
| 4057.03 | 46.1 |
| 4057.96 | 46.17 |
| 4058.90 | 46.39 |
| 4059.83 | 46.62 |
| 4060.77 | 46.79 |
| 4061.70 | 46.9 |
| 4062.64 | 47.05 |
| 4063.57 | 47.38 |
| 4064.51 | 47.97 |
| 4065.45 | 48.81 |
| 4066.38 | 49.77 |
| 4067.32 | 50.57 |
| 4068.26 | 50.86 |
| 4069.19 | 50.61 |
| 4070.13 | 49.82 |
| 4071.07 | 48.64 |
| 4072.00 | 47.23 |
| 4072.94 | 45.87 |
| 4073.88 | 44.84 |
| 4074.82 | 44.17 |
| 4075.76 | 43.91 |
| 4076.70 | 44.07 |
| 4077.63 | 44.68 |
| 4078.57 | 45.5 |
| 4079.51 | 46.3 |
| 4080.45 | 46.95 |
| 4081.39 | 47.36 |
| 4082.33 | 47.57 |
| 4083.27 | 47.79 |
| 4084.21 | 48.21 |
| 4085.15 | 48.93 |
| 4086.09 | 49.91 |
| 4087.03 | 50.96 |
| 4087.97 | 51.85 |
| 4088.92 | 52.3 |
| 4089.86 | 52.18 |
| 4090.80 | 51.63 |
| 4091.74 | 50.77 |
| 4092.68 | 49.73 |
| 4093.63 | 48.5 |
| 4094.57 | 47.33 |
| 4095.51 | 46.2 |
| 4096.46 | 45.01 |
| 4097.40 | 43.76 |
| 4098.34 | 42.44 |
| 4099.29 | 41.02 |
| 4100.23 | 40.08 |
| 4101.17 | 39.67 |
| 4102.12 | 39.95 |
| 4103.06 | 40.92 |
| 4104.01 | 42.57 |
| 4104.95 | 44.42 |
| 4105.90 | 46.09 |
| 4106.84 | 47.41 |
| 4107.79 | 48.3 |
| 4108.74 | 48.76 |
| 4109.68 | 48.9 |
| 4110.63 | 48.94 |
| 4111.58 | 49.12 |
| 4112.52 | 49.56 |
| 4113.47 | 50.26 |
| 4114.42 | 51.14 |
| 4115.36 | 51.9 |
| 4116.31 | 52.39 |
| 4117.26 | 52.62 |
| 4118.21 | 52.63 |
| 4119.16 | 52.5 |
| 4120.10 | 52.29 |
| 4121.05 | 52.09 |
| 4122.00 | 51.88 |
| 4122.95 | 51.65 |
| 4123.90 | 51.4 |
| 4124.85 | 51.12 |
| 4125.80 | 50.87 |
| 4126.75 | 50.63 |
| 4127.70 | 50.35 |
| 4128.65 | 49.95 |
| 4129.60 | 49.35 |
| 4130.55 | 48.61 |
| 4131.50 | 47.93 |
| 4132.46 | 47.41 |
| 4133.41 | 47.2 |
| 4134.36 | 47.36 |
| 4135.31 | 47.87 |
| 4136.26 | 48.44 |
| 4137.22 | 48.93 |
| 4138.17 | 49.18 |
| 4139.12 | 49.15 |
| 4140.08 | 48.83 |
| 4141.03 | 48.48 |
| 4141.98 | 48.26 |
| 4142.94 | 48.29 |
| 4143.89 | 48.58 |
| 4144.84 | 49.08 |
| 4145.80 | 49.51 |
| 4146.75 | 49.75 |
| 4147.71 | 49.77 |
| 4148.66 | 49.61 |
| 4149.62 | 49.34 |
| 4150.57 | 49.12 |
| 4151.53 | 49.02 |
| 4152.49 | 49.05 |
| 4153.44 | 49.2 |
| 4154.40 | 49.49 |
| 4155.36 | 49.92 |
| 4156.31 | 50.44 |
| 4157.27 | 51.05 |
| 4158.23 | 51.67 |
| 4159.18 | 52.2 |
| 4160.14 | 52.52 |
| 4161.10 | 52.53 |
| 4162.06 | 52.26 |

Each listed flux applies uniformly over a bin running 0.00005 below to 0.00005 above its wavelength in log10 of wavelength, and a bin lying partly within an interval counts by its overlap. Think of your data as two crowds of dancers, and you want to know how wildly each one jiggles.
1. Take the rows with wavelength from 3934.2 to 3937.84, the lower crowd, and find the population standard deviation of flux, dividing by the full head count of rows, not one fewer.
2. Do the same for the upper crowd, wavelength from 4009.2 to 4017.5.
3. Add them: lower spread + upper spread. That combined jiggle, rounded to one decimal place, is 3.6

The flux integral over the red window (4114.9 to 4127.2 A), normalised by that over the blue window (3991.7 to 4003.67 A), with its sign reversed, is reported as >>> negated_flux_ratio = -1.2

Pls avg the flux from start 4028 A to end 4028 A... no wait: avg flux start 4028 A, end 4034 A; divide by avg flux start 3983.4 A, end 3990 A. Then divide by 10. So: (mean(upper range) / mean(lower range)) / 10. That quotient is 0.11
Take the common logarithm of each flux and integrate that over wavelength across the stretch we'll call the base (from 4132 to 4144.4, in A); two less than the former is 18.9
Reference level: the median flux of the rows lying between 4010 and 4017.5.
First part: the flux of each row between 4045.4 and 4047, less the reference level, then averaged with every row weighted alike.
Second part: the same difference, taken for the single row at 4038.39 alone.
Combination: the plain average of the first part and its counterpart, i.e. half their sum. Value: -2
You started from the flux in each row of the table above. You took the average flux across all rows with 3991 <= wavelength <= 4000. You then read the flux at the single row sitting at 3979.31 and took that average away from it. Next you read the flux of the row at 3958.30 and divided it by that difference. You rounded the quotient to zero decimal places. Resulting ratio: -7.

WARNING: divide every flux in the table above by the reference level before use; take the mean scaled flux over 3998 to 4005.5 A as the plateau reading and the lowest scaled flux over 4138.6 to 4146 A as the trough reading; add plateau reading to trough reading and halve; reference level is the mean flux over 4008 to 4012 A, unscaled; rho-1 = 0.97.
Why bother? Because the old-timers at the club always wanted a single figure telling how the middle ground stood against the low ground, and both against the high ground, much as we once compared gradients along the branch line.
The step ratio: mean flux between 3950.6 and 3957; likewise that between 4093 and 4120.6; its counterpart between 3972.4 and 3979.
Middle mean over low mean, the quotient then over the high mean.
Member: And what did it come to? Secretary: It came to 0.018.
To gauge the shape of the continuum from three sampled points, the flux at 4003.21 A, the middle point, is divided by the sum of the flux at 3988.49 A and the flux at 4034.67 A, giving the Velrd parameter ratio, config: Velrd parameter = 0.47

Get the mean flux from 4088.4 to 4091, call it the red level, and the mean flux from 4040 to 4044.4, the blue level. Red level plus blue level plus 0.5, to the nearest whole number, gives 98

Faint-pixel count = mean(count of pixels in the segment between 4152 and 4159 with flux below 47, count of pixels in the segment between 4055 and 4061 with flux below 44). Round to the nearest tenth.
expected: 0.0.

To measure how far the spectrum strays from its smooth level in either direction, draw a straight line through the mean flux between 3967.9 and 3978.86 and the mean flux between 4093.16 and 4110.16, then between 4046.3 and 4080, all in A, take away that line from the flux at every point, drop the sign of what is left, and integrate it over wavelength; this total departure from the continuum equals 266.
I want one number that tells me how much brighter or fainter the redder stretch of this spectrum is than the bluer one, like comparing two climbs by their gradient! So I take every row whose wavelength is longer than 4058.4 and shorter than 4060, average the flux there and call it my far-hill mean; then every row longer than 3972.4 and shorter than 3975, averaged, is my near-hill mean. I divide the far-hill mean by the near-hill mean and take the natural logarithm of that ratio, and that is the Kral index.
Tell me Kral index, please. 0.5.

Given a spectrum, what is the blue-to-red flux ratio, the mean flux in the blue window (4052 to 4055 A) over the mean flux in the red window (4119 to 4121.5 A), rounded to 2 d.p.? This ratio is 0.91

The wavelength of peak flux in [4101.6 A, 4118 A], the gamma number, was 4117.26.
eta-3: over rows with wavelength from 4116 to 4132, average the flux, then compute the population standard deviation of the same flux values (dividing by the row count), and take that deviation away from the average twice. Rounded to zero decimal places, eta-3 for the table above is 48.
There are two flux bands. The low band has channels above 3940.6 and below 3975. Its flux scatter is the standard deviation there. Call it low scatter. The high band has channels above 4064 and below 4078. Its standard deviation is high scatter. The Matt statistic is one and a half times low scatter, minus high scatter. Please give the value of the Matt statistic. 10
